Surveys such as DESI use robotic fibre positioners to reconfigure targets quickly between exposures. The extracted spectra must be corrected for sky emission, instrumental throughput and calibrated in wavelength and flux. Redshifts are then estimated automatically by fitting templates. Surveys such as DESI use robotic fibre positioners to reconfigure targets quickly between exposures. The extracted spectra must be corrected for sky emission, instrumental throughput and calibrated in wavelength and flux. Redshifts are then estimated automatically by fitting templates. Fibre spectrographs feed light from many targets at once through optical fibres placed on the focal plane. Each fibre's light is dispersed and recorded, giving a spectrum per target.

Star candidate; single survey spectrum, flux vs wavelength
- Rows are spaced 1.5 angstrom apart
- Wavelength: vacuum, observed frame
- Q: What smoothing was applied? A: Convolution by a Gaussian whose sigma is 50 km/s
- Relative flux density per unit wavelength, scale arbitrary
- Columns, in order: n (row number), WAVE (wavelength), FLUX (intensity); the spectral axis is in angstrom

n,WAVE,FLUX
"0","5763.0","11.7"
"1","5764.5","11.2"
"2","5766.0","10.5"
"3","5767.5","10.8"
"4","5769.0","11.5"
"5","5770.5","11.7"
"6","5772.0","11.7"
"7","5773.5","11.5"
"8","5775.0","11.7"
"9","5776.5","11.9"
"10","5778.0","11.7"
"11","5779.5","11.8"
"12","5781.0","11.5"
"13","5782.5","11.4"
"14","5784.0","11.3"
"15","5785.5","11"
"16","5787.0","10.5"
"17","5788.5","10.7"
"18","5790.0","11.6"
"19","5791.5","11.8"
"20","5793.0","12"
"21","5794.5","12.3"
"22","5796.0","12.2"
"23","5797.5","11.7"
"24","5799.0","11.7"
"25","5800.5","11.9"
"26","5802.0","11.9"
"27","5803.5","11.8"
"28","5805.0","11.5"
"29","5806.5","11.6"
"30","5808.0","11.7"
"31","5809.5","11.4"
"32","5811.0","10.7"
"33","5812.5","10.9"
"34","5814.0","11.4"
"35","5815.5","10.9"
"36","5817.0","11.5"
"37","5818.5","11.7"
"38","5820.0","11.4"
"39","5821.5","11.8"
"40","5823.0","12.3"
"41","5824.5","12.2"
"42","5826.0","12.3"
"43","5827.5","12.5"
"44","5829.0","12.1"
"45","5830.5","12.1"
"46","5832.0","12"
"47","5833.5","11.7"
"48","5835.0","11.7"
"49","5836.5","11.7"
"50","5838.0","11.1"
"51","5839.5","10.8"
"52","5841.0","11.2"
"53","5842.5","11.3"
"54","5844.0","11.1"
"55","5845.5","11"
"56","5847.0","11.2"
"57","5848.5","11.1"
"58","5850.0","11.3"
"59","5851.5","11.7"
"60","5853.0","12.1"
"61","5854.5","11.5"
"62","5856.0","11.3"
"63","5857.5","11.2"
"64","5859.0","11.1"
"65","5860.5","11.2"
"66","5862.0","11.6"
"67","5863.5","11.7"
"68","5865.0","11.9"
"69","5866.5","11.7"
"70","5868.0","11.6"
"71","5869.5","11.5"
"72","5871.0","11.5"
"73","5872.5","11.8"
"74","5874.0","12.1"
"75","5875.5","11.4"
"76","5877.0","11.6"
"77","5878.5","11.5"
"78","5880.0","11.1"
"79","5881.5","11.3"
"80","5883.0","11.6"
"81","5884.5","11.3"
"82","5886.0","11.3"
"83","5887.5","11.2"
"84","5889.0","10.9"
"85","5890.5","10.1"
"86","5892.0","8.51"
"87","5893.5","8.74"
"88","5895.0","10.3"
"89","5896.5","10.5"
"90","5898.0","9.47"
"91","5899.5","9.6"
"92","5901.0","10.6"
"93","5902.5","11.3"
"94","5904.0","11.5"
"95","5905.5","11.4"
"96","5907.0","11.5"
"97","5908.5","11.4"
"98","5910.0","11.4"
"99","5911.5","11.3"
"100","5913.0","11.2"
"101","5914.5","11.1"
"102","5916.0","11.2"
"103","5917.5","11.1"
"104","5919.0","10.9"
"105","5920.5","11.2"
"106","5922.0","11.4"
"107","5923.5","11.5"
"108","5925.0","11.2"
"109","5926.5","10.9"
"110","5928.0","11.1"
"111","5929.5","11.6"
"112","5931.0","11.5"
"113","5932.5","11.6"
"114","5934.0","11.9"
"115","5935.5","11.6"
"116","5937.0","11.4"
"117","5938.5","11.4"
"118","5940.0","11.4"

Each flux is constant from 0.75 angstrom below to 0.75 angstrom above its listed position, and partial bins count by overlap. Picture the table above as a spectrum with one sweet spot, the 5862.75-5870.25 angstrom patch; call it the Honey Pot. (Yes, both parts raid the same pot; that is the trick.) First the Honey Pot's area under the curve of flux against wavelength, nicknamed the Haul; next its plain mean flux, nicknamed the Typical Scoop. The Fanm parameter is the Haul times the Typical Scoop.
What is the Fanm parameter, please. 1023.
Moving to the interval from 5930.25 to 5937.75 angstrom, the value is 1009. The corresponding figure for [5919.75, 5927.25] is 948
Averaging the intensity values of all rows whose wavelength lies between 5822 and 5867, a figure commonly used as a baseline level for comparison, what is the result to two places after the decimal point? 11.59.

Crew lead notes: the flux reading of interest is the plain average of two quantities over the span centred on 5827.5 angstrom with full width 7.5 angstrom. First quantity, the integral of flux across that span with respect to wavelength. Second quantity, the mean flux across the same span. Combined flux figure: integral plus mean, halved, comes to 52.0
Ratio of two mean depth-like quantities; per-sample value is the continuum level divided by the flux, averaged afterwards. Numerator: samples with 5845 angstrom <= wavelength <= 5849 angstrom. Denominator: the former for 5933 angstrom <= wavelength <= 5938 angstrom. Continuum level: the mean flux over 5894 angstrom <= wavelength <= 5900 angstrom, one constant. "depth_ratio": 1.05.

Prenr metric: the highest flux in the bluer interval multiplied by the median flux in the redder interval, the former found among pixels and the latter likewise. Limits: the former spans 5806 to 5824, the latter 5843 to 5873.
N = 141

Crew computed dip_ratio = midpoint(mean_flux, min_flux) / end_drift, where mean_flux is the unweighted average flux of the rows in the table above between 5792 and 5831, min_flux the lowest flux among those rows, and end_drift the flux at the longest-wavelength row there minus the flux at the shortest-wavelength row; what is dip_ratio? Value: 112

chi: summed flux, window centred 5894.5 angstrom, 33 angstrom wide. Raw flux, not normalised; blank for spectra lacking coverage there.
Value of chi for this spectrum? 237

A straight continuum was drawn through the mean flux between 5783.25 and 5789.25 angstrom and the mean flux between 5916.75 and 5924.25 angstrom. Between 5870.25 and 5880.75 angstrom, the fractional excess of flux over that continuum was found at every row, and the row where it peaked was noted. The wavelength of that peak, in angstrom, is 5874.0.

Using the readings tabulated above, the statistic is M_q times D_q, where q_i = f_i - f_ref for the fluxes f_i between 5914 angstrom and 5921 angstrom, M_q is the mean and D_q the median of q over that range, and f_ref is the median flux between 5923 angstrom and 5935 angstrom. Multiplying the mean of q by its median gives 0.16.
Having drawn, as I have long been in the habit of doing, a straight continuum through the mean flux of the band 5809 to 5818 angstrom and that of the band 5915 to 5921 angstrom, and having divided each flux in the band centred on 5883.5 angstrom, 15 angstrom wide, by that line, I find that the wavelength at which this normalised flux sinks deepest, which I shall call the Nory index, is 5890.5 angstrom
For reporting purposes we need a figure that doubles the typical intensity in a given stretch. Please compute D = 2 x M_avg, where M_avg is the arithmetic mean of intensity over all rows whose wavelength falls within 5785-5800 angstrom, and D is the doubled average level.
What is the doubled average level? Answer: 23.1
